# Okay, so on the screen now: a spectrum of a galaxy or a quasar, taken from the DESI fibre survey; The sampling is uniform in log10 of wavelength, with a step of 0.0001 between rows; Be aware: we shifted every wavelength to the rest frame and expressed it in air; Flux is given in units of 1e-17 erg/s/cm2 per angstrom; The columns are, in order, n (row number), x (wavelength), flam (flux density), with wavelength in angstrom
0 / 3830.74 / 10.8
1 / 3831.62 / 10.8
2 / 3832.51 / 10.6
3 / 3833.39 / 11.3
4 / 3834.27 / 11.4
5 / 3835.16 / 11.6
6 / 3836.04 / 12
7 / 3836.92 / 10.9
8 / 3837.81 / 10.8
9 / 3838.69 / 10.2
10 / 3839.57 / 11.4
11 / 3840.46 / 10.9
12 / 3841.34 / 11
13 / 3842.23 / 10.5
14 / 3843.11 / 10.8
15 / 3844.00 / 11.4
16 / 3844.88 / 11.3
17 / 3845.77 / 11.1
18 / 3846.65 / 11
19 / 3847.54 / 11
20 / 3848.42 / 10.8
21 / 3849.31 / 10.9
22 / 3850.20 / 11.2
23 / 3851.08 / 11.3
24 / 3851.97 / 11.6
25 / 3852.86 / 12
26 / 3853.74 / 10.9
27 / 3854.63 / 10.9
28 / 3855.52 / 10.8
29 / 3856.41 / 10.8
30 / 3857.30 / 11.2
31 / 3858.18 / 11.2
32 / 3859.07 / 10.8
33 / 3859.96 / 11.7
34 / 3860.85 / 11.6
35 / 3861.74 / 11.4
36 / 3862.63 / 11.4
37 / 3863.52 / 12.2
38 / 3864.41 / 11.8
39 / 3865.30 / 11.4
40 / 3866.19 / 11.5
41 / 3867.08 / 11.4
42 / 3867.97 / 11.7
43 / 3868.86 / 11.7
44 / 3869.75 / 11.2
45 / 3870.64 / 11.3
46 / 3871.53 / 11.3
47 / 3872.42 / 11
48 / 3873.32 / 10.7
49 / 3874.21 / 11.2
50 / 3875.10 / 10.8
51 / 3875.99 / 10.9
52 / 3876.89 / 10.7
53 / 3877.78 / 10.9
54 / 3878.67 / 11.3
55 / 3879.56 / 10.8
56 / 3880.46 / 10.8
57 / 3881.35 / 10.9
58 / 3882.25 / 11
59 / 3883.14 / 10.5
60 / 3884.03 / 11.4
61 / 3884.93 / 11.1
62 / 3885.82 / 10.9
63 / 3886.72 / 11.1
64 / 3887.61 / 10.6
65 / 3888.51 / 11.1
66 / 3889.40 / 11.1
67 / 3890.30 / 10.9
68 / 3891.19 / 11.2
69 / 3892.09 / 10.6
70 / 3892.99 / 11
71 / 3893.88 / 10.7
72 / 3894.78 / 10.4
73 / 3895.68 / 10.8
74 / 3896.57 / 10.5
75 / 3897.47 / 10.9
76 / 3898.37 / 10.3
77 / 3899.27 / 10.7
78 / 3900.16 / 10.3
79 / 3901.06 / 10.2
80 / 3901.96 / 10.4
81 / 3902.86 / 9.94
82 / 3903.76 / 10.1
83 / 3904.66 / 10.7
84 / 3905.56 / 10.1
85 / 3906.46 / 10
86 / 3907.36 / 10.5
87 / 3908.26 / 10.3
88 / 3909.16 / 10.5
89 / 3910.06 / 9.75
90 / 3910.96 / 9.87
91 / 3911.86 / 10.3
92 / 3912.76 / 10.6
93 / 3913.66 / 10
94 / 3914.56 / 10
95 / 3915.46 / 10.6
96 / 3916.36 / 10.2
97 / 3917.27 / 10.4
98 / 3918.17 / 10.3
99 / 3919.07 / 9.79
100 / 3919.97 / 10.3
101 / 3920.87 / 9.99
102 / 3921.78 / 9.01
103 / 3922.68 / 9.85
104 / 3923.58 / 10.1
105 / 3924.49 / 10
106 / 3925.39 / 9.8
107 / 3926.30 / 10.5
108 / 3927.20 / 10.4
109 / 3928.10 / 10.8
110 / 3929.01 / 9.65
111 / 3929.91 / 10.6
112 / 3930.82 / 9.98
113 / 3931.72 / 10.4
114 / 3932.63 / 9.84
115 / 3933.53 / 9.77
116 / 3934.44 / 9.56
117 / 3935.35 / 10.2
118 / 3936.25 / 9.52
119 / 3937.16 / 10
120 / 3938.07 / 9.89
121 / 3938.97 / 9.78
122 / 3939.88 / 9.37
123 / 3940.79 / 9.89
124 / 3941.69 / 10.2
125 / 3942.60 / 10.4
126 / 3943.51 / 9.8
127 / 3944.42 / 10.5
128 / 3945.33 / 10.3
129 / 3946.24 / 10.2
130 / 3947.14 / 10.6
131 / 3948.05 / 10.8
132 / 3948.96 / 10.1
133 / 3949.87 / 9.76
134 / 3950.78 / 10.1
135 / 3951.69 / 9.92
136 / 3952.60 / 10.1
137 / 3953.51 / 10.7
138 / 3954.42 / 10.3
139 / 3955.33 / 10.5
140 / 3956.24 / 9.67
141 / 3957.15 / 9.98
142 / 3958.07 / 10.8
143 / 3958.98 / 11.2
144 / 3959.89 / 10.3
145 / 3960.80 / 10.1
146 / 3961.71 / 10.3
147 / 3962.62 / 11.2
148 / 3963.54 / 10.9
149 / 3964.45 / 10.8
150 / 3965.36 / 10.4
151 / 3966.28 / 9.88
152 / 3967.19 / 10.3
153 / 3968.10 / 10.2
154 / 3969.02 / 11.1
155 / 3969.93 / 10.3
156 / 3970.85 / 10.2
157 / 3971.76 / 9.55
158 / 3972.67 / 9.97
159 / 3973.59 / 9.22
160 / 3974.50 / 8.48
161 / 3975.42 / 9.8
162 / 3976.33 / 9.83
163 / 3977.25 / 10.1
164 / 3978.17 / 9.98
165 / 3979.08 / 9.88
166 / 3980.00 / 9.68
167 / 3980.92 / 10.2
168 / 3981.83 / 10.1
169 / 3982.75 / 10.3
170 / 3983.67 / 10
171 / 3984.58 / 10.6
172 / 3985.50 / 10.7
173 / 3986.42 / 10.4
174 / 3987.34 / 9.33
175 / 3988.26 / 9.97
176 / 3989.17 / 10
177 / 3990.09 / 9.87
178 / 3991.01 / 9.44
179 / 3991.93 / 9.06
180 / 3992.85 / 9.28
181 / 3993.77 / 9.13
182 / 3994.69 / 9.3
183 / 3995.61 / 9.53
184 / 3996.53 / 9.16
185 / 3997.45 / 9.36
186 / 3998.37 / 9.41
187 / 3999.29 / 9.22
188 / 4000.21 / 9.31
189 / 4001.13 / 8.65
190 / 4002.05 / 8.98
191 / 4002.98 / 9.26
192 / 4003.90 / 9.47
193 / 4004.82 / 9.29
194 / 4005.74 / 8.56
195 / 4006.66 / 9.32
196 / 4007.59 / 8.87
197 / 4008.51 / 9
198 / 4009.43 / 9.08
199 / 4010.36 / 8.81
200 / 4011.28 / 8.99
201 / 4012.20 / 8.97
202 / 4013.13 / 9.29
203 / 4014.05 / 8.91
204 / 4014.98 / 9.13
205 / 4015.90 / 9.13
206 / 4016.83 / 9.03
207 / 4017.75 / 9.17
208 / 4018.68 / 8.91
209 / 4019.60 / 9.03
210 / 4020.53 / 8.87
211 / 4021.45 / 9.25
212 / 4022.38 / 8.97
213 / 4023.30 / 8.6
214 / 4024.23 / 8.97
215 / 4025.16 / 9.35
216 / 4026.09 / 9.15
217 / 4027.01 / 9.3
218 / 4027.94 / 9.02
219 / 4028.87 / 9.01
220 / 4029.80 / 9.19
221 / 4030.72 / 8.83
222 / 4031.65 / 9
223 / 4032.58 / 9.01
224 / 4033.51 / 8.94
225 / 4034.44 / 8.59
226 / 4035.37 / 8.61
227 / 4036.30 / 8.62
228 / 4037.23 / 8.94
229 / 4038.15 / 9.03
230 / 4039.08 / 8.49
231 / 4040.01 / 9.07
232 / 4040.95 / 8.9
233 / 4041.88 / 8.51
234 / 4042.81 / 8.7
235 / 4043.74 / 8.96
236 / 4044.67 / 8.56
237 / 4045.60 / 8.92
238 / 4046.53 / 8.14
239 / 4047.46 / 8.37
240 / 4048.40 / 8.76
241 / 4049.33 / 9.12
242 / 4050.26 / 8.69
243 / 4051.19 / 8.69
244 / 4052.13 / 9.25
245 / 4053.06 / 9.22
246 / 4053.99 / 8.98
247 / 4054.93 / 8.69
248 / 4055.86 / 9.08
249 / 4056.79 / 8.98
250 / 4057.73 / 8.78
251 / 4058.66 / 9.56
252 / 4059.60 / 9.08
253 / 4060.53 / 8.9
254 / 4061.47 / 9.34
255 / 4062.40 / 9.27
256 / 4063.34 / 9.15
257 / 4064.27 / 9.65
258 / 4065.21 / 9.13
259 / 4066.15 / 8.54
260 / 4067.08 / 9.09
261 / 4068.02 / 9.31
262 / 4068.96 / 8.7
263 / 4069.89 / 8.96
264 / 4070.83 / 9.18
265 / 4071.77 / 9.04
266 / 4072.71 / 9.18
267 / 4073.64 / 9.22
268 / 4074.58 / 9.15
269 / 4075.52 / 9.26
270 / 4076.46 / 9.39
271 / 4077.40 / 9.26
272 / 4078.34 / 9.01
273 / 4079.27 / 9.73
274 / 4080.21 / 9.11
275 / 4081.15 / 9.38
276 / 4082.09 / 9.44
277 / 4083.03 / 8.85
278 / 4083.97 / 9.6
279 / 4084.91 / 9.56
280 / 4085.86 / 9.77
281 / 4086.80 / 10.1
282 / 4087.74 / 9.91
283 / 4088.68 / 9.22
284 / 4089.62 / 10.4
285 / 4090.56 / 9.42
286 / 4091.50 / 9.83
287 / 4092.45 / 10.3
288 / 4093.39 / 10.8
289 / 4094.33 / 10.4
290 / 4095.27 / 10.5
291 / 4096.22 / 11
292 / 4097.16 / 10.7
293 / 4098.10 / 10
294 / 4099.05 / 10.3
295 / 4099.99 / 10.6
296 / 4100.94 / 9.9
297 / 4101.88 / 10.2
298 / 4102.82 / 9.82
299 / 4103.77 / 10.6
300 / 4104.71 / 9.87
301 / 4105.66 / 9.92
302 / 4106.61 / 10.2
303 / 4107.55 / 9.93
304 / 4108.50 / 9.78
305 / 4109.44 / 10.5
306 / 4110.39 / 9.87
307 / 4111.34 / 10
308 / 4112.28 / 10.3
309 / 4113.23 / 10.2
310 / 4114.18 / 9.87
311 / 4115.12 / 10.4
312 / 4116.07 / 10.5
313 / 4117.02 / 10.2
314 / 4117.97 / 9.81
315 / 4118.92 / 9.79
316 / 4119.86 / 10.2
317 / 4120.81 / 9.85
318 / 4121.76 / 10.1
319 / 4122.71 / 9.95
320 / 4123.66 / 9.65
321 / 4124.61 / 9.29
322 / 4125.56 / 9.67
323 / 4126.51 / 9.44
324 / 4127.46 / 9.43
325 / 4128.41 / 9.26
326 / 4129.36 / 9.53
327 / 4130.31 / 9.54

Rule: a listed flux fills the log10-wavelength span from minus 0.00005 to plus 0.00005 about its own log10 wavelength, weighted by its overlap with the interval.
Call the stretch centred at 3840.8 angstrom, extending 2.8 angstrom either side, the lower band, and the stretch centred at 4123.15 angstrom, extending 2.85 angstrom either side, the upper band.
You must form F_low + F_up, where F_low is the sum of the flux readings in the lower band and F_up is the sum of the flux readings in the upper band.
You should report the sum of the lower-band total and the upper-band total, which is 123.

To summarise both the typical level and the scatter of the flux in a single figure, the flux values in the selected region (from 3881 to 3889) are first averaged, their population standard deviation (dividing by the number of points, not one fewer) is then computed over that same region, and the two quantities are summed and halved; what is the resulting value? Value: 5.6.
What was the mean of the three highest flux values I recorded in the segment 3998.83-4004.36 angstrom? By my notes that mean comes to 9.3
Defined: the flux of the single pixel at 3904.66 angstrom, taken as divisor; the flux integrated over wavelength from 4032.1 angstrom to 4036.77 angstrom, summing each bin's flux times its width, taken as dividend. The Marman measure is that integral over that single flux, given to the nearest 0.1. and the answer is 3.8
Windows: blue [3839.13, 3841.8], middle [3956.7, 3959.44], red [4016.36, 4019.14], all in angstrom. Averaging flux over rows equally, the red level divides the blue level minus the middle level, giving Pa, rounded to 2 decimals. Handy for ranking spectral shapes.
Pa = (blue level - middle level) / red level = 0.05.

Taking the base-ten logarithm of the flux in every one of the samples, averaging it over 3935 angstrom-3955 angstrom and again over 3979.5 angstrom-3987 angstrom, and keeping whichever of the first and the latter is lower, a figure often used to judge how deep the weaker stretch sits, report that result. 1.00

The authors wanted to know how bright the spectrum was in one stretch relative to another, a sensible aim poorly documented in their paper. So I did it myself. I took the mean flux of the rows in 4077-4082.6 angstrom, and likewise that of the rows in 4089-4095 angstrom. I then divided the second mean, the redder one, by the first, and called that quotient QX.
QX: 1.09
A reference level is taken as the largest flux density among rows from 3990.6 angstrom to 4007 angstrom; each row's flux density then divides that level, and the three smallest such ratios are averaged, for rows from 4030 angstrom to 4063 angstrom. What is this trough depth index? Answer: 1.02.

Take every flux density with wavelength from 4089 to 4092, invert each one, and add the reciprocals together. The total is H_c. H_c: 0.304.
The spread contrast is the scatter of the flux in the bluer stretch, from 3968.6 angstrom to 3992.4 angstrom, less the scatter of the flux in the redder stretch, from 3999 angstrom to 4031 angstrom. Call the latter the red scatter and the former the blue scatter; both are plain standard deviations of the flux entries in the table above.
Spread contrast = 0.32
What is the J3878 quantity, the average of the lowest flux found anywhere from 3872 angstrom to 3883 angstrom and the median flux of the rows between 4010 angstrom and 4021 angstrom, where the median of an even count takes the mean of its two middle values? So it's 9.9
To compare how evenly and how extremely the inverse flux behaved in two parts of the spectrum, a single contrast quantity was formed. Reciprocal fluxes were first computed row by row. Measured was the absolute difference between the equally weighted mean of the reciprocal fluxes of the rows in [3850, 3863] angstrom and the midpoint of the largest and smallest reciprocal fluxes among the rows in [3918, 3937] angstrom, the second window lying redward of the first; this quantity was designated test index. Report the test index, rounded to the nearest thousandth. 0.013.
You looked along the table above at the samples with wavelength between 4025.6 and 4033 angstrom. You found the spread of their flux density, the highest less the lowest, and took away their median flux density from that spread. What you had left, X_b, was -8.5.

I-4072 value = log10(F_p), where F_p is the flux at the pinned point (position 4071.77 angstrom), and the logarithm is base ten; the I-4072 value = 0.96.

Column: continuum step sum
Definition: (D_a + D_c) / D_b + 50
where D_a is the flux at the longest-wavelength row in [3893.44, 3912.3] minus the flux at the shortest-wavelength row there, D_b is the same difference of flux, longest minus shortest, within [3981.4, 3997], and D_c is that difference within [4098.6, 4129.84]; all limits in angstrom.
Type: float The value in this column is 51.2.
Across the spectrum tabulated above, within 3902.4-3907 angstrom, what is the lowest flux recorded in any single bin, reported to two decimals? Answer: 9.94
